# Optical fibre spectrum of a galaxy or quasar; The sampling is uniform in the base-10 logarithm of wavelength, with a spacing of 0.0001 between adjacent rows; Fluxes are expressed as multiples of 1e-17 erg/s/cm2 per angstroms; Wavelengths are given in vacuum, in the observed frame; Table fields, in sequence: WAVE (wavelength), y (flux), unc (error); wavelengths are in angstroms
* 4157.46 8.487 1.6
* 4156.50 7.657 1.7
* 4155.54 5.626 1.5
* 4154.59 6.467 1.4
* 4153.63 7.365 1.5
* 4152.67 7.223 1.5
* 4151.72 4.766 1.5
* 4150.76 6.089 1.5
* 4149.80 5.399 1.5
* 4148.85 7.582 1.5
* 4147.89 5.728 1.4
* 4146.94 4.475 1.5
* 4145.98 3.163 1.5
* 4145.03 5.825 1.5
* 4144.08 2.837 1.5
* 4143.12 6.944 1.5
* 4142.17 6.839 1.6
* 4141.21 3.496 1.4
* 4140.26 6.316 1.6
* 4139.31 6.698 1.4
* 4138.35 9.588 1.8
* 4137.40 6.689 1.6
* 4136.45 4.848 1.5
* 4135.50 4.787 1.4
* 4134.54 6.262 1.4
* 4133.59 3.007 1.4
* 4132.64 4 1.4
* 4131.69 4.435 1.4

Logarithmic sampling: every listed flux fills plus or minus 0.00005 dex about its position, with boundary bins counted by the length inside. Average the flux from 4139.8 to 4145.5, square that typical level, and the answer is 29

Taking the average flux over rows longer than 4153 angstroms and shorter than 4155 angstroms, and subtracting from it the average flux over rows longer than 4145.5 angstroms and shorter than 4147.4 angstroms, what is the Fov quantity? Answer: 3.1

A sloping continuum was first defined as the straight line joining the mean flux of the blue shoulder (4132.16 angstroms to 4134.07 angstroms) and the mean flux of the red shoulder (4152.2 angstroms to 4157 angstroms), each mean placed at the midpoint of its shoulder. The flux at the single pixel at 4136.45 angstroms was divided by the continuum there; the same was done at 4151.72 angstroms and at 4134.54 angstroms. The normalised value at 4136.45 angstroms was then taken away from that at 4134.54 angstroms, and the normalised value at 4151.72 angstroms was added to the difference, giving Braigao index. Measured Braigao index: 1.2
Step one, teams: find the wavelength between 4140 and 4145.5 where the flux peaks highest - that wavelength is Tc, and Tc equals 4143.12 angstroms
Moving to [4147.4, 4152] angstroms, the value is 4148.85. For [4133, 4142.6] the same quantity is 4138.35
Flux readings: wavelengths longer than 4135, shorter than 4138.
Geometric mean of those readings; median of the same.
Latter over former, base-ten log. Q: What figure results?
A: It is -0.04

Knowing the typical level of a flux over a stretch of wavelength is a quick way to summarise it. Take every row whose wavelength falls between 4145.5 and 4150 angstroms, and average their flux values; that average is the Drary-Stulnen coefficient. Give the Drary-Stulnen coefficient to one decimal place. 5.3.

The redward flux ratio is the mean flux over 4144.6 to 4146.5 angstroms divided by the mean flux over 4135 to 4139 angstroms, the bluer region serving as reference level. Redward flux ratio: 0.69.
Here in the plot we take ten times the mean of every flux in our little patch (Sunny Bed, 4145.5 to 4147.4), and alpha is 38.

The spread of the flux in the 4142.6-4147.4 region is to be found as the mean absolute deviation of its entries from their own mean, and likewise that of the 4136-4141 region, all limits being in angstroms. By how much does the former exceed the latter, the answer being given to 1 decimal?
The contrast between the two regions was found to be 0.3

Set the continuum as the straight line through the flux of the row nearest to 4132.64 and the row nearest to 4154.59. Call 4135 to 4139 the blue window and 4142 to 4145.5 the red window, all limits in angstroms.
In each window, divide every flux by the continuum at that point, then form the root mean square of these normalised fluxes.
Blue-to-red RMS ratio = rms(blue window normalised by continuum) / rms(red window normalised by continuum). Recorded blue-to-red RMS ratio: 1.32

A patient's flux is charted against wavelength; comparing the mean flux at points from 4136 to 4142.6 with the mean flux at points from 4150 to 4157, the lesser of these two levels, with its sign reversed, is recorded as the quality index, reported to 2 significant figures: -6.4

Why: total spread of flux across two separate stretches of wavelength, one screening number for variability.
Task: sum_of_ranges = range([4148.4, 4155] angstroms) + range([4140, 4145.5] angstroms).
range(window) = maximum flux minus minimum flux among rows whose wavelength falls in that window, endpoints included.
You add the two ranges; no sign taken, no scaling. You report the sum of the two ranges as 6.9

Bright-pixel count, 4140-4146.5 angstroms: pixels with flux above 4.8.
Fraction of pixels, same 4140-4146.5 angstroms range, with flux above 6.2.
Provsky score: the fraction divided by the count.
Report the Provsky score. 0.107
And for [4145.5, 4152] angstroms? 0.036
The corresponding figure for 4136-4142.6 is 0.119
